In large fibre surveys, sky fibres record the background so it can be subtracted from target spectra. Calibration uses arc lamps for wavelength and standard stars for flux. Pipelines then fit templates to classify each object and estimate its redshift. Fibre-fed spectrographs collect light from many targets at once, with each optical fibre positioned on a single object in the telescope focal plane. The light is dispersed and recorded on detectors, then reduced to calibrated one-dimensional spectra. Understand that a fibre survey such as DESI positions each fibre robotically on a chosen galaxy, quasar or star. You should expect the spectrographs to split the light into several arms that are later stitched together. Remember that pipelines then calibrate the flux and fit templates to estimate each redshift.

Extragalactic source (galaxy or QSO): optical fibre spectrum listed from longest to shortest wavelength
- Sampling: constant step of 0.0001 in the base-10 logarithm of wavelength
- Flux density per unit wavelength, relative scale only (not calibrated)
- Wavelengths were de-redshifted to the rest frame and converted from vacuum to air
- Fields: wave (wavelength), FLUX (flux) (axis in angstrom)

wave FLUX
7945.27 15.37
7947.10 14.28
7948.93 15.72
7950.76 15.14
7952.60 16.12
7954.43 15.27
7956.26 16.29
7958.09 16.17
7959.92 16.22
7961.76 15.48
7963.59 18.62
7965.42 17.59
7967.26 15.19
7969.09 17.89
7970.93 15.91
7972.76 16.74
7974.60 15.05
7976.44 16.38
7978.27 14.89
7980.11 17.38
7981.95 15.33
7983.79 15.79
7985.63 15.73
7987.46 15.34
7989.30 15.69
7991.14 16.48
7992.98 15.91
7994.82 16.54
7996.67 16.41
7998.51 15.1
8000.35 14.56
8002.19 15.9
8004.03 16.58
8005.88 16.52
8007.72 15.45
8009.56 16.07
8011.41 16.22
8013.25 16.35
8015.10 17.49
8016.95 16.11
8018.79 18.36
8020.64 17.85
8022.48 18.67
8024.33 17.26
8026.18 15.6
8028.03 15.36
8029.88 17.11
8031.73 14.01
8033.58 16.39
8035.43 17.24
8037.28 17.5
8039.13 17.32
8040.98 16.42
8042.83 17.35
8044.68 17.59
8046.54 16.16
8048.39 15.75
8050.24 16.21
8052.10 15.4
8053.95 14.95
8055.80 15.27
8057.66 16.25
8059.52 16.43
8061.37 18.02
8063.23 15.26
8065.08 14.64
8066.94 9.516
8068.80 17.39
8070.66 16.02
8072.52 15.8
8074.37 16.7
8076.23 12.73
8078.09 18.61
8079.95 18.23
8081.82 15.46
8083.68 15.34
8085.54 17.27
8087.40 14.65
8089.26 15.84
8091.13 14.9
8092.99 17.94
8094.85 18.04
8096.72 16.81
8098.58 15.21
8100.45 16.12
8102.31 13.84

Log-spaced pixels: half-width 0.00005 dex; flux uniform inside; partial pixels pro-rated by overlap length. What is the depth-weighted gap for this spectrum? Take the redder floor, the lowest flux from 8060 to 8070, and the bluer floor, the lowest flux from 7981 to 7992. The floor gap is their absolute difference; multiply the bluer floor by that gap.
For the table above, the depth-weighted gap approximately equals 89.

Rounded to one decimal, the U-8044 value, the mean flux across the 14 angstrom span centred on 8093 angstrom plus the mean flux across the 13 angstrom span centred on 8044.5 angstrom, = 32.9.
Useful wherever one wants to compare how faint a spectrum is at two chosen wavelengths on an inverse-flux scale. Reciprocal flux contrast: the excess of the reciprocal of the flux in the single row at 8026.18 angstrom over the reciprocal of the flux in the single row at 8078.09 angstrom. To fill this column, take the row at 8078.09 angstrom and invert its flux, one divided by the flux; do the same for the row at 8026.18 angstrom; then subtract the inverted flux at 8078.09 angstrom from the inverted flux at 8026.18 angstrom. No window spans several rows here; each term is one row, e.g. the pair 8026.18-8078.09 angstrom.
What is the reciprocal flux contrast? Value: 0.010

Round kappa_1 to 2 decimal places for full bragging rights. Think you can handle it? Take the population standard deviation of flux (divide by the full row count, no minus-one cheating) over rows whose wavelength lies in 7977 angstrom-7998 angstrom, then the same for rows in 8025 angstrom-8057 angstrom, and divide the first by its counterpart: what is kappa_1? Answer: 0.66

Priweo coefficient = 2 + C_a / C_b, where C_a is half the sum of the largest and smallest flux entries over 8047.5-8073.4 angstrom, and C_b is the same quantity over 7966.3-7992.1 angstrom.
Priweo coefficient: 2.84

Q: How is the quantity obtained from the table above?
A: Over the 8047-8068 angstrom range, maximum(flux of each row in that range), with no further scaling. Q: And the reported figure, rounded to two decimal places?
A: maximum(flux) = 18.02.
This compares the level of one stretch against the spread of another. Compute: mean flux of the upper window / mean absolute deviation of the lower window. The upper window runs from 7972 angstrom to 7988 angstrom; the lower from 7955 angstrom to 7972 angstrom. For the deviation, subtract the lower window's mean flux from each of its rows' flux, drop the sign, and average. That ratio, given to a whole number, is 17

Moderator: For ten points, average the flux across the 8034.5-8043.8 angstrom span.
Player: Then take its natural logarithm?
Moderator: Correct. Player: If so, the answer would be 2.84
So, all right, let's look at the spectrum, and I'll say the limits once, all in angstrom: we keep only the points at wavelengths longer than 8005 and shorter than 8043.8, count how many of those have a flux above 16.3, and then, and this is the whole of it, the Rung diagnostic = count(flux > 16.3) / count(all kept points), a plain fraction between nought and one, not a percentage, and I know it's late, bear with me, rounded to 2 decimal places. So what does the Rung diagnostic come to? 0.67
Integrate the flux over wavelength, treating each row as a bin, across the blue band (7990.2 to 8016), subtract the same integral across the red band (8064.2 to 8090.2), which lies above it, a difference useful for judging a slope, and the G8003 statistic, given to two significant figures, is 10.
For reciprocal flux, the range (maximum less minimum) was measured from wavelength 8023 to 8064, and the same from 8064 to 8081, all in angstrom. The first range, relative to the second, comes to 0.31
